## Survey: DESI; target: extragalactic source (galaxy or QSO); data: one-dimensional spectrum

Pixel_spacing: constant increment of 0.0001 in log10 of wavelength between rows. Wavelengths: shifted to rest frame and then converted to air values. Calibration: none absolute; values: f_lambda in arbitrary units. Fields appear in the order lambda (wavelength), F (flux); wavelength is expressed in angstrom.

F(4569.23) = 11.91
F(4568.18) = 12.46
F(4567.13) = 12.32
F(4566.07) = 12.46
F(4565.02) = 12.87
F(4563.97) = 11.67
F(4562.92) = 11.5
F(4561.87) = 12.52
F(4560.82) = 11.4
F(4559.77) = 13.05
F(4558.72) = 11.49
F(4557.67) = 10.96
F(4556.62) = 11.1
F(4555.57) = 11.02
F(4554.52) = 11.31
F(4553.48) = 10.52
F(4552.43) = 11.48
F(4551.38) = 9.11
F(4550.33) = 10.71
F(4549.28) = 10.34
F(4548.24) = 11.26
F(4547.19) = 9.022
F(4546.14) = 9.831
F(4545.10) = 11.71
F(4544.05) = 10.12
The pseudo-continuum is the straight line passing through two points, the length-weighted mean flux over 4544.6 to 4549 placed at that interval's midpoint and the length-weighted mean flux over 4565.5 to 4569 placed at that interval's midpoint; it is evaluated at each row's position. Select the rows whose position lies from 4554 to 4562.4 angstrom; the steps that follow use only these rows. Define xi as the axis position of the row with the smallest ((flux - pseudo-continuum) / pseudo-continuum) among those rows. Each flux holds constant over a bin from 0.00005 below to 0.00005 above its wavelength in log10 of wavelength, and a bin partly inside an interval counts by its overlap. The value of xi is 4557.67 angstrom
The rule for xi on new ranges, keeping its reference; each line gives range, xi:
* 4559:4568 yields 4562.92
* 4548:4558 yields 4551.38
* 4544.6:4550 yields 4547.19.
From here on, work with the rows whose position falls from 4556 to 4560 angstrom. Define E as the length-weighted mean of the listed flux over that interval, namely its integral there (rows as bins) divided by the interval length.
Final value 11.5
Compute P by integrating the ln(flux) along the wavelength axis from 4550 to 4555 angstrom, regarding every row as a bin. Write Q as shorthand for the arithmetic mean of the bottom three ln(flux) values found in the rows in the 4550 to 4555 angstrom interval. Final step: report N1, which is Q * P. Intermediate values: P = 11.8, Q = 2.31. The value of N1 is 27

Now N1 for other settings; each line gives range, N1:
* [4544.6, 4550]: 29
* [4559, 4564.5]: 33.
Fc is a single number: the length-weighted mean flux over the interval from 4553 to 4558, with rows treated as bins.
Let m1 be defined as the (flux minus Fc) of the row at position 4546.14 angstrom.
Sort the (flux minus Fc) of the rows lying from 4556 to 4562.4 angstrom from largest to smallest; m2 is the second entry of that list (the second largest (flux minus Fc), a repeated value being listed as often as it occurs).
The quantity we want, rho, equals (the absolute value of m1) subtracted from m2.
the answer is 0.4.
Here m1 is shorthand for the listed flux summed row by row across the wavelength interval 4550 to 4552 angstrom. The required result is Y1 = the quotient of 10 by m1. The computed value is 0.50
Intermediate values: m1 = 20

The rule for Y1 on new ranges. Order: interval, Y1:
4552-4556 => 0.23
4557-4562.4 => 0.17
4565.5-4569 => 0.27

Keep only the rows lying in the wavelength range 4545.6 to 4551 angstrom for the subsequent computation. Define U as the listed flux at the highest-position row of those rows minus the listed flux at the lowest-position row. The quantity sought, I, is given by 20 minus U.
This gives 19.12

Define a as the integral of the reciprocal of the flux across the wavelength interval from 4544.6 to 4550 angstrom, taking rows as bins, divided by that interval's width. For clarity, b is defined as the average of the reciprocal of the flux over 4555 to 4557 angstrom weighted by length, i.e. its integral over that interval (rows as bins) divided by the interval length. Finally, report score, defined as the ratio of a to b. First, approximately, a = 0.097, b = 0.090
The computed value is 1.07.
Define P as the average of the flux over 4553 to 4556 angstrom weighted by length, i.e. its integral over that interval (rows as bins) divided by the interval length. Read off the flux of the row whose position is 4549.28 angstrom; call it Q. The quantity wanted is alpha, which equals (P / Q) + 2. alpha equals 3.06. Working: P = 11.0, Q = 10.34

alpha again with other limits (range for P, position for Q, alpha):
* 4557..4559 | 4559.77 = 2.86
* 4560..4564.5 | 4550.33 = 3.11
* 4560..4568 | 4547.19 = 3.35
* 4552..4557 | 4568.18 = 2.89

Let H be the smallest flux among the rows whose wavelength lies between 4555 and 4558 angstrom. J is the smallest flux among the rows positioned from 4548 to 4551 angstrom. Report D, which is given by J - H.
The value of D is -0.6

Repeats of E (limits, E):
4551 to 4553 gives 10.4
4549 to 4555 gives 10.6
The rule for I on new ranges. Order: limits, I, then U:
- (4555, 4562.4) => 18.50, 1.50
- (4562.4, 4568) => 19.18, 0.82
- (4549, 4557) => 19.24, 0.76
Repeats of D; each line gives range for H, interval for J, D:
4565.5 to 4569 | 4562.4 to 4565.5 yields -0.8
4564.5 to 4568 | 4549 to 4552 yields -3.2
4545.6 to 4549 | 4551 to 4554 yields 0.1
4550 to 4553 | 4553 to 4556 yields 1.4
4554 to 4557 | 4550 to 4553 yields -1.9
